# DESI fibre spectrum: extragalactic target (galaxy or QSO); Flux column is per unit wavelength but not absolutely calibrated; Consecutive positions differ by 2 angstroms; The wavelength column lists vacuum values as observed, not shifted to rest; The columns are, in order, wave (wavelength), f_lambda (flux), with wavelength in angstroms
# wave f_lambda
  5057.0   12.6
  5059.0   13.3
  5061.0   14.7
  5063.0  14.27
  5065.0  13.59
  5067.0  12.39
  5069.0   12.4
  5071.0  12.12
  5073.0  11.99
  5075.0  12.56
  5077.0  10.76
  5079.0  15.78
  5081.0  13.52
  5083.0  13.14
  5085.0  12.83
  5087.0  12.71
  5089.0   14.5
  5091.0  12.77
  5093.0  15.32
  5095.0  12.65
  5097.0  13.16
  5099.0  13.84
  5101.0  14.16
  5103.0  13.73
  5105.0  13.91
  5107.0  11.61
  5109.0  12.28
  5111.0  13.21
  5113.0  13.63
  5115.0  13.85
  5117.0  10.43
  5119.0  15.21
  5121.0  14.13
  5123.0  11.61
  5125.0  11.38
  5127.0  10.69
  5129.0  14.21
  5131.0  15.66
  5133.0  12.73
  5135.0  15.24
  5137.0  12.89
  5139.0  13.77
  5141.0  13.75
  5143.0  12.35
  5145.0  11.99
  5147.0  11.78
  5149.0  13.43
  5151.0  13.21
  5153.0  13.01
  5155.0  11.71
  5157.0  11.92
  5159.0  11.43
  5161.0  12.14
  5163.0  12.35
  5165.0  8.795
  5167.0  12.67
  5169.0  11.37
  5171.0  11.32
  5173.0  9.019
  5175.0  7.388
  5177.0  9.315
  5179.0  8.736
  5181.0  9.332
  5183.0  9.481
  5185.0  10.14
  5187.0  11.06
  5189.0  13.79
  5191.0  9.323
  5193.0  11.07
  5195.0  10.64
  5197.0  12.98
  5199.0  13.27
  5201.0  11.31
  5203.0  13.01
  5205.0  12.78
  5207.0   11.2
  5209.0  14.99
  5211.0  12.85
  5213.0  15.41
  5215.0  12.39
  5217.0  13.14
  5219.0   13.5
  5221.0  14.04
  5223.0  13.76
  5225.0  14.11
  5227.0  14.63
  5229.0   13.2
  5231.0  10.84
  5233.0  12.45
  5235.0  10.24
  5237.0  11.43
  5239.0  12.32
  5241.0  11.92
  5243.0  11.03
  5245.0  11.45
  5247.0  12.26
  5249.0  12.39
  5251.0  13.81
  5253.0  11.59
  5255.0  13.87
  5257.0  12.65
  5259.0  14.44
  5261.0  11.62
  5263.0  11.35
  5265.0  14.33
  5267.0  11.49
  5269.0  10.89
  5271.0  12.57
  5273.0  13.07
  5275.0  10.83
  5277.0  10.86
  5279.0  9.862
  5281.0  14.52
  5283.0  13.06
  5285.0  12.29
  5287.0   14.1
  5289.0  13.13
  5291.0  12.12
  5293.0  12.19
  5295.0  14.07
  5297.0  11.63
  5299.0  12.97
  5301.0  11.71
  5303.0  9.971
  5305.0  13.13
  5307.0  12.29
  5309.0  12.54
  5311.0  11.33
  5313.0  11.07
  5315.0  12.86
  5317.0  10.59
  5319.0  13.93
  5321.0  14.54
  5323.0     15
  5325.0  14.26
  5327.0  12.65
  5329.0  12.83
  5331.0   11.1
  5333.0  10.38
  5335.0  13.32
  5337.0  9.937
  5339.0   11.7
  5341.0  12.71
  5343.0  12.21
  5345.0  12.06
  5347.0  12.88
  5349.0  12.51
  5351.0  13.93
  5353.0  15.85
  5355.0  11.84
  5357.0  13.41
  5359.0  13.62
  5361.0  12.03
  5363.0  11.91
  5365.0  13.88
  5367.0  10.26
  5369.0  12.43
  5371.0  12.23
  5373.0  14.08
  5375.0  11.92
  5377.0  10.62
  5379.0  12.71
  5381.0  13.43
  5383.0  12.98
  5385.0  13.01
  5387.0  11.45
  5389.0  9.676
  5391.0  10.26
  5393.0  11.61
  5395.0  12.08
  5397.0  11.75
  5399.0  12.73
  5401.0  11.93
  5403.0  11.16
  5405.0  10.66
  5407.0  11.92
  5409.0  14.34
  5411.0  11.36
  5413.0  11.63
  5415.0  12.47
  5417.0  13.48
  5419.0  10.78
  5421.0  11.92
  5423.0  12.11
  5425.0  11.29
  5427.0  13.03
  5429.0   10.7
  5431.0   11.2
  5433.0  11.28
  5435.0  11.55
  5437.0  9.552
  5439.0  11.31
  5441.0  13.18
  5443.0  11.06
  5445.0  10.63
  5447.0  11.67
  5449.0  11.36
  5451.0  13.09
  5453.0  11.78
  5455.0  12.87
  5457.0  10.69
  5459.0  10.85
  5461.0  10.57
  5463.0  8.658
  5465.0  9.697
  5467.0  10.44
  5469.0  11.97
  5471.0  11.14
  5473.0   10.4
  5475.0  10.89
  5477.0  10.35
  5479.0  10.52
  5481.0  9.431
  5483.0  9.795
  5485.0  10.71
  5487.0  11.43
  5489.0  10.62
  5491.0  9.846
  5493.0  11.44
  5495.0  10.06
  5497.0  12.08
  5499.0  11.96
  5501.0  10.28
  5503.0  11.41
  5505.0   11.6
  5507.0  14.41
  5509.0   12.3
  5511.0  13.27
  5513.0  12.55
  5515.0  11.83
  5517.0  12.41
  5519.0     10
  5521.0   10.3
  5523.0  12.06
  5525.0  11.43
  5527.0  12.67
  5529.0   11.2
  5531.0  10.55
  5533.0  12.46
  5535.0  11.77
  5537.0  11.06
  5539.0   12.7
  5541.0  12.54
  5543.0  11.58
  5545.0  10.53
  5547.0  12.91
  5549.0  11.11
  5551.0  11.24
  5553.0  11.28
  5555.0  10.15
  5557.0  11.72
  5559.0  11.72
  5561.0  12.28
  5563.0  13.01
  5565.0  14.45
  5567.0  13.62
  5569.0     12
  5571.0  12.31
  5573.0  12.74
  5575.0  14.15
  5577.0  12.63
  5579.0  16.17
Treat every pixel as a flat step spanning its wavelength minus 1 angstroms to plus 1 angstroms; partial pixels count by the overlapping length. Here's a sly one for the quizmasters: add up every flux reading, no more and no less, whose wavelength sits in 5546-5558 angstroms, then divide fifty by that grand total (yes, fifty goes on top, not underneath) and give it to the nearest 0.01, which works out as 0.73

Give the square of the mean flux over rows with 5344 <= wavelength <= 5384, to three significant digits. 162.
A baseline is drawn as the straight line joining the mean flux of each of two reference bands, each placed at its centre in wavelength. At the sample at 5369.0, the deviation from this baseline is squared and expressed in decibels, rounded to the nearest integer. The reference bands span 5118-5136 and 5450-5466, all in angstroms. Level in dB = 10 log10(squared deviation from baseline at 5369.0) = -2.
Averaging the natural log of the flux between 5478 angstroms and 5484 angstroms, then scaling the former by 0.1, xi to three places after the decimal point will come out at 0.229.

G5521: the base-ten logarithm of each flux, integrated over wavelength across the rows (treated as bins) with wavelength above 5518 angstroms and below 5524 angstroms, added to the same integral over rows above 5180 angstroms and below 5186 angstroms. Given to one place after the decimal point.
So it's 12.1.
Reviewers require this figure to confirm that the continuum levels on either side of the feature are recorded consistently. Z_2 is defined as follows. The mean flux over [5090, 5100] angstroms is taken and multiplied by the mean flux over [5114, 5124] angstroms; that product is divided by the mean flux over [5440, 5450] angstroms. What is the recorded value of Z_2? 15.3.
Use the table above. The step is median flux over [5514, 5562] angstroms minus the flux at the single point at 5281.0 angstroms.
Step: -2.9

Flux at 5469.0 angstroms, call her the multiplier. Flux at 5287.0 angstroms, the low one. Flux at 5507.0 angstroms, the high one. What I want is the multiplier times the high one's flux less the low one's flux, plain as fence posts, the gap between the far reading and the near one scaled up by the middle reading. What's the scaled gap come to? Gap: 4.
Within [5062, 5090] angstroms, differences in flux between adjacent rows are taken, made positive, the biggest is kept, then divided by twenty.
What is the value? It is 0.25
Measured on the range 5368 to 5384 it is 0.11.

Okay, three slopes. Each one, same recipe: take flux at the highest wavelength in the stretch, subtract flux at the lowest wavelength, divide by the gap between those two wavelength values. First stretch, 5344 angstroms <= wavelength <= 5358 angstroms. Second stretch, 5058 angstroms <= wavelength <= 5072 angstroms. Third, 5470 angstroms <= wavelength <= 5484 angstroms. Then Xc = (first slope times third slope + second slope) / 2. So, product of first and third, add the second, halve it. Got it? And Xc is -0.06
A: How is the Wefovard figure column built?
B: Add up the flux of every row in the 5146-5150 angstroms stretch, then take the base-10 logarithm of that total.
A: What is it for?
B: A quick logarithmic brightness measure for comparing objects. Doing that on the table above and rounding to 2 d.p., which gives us 1.40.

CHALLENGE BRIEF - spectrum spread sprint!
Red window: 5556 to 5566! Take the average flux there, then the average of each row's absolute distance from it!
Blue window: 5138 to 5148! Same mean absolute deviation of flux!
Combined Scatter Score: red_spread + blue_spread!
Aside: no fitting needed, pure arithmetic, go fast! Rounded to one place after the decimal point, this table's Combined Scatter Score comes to 1.7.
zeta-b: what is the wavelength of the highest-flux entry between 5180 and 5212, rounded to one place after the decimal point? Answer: 5209.0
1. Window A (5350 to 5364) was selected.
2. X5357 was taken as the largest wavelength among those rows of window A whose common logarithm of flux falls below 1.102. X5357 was 5363.0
